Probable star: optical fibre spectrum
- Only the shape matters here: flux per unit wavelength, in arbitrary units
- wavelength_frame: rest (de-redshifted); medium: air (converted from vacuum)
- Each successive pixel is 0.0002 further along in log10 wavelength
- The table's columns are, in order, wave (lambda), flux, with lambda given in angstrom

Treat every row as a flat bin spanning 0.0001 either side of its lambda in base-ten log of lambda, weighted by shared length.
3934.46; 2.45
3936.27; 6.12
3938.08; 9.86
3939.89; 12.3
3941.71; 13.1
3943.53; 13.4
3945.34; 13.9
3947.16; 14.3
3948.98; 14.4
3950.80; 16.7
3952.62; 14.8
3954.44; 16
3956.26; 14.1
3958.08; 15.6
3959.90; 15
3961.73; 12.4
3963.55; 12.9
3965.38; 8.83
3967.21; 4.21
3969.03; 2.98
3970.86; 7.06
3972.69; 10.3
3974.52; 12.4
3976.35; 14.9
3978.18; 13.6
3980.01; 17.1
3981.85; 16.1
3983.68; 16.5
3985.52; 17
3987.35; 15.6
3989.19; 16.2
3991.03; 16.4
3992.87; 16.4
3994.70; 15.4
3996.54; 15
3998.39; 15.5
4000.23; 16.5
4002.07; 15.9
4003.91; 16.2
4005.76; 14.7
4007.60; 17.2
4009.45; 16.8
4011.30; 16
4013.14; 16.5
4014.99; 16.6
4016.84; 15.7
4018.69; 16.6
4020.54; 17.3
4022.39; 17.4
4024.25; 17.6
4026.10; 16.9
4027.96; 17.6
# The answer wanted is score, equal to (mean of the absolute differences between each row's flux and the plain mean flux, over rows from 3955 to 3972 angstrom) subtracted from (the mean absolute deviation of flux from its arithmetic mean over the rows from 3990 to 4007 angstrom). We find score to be -4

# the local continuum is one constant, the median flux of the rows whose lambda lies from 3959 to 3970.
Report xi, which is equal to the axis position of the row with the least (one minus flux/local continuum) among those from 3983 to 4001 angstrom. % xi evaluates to 3985.52 angstrom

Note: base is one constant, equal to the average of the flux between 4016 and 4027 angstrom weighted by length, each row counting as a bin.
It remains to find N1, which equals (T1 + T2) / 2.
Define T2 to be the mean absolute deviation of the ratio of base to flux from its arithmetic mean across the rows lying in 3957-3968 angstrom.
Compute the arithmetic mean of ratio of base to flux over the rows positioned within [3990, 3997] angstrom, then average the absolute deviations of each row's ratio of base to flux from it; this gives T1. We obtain 0.4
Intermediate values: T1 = 0.04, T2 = 0.78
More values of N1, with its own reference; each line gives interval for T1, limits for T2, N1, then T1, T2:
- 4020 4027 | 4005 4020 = 0.0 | 0.01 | 0.04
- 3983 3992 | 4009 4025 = 0.0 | 0.02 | 0.03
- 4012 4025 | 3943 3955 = 0.0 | 0.03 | 0.07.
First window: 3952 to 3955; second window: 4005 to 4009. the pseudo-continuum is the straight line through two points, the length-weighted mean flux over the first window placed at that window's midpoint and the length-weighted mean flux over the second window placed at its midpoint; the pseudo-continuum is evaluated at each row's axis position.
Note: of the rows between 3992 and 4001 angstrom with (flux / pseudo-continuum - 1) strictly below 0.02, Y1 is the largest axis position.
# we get 3998.39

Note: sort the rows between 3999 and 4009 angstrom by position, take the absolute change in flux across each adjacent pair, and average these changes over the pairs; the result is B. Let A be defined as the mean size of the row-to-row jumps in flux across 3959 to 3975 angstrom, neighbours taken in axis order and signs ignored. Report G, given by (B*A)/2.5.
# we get 1.4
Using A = 2.8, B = 1.2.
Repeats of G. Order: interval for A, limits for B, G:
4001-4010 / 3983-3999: 0.3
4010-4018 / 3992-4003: 0.1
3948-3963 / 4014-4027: 0.4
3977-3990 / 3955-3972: 1.2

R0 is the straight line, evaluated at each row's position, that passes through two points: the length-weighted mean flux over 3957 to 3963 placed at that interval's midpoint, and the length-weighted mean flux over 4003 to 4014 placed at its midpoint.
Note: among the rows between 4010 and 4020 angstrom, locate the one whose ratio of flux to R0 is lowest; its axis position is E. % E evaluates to 4016.84 angstrom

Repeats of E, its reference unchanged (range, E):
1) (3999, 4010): 4005.76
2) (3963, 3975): 3969.03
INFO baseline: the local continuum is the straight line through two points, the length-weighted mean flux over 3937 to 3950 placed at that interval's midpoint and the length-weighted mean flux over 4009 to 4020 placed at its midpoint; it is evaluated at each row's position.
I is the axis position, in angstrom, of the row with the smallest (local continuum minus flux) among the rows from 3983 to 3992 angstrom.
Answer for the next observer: 3985.52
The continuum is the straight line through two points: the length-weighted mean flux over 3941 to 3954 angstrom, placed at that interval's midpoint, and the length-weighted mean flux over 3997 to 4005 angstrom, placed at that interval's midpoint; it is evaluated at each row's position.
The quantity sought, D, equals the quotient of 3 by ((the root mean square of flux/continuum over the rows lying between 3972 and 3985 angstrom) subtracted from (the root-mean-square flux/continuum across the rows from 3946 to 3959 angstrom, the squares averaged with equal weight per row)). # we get 35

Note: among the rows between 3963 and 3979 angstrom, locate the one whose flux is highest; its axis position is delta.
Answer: 3976.35 angstrom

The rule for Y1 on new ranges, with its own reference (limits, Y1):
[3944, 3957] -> 3956.26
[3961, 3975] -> 3974.52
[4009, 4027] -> 4016.84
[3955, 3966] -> 3965.38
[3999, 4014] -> 4013.14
